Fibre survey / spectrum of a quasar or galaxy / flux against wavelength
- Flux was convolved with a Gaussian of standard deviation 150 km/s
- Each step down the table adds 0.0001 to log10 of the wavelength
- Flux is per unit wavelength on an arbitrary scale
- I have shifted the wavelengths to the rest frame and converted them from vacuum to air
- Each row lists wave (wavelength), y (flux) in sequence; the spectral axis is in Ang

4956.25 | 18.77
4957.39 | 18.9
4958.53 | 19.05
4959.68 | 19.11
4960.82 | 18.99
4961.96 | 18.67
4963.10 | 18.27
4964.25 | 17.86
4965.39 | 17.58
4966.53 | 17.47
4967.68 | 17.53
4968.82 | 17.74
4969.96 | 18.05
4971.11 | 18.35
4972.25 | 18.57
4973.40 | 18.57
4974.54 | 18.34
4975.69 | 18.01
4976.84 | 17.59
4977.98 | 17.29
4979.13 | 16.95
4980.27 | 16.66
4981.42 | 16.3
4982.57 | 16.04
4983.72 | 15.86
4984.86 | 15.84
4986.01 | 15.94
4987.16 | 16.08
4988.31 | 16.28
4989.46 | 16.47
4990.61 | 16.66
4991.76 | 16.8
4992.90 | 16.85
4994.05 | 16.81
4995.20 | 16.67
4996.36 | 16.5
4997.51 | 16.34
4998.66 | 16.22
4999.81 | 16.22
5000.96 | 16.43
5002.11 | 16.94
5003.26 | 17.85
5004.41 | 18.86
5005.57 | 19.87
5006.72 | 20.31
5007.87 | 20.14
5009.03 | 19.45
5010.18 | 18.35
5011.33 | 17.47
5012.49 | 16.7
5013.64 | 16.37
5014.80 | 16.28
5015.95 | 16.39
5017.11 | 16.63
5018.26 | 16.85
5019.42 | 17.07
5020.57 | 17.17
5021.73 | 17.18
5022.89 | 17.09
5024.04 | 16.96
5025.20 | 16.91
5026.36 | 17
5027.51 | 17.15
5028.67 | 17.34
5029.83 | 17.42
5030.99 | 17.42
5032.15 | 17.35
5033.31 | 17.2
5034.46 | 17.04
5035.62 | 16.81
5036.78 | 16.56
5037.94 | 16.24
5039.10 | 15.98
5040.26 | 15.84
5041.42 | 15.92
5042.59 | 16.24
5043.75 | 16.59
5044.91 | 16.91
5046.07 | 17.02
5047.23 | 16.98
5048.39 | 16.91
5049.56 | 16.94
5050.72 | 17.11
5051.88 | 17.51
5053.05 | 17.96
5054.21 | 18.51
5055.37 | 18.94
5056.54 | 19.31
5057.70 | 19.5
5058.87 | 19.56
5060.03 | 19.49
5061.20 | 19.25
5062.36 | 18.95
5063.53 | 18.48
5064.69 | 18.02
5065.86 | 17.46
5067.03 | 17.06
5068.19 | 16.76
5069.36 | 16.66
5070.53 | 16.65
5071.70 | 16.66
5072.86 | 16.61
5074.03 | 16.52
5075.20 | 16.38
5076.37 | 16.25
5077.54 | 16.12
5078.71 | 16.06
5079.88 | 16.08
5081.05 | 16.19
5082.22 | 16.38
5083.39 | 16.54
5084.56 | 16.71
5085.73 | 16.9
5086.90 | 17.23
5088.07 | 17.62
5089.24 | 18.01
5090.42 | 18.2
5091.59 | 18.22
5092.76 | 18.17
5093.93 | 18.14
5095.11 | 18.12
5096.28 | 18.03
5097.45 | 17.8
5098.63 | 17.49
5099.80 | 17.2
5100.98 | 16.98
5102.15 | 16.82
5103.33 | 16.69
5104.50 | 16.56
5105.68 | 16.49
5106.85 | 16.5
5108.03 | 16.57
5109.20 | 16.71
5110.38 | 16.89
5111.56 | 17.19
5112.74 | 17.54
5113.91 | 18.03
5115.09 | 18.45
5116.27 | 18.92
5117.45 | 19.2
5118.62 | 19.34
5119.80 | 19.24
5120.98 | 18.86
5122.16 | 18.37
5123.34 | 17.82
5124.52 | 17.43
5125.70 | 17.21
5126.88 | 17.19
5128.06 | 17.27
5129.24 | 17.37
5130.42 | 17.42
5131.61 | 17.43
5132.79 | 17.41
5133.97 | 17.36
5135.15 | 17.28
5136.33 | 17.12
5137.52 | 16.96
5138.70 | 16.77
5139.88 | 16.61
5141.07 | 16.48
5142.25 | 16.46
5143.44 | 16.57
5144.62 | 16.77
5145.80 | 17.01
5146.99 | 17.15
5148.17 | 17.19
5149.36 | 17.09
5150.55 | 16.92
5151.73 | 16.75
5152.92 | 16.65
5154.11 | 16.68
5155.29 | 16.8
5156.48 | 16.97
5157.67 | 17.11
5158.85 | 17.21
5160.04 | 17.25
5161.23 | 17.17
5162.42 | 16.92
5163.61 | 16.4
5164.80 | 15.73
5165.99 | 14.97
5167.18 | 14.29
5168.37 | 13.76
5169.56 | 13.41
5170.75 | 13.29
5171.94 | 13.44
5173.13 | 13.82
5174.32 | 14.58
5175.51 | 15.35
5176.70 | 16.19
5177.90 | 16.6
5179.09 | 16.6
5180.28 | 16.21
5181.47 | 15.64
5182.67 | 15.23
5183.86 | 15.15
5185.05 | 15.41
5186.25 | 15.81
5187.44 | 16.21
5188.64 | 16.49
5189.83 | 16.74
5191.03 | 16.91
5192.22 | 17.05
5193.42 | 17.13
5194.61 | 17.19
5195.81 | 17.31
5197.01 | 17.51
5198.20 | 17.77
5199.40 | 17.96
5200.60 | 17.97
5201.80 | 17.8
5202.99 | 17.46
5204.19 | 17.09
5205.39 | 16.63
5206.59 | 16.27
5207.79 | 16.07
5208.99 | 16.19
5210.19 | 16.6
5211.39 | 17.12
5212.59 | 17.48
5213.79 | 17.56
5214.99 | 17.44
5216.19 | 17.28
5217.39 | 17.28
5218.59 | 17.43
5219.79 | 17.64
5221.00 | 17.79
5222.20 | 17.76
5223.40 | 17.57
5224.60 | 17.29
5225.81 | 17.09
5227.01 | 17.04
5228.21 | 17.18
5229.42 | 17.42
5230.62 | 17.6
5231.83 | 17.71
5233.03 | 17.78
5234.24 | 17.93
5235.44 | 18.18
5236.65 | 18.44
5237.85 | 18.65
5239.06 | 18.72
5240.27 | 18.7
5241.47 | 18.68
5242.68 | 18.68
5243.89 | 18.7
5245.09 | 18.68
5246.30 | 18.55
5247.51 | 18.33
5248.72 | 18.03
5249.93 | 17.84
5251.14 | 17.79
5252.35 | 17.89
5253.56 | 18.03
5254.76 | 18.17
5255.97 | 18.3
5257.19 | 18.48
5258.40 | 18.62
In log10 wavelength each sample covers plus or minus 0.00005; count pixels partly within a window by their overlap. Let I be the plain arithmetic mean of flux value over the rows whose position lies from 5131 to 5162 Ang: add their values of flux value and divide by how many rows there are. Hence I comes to 17.0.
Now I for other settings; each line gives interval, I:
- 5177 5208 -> 16.7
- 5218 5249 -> 18.0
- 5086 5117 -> 17.5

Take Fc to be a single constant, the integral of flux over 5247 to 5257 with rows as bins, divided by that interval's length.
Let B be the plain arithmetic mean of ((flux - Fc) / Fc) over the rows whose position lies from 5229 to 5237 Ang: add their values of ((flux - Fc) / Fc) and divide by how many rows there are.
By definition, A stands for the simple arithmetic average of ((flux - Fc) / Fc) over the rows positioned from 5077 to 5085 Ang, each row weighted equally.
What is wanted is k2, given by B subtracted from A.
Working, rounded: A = -0.097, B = -0.010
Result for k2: -0.09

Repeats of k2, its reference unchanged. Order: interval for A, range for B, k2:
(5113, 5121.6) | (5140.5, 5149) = 0.11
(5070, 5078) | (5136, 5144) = -0.01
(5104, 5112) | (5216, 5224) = -0.05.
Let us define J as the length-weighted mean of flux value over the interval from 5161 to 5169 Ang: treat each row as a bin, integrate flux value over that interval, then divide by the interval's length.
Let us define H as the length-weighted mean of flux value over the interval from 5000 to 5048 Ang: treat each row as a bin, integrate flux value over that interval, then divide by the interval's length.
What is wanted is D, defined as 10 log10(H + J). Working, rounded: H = 17.2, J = 15.5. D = 15.1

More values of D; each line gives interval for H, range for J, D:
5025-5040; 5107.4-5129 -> 15.4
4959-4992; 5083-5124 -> 15.4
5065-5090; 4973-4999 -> 15.2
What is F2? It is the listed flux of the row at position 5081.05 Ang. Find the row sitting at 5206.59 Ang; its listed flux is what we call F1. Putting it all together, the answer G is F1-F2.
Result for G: 0.1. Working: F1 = 16.27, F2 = 16.19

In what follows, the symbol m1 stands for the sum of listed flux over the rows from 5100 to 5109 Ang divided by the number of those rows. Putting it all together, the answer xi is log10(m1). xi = 1.222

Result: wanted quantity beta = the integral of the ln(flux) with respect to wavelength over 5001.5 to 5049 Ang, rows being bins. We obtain 135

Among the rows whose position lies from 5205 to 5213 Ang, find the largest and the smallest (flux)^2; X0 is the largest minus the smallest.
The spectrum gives 47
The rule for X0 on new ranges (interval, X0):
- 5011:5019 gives 40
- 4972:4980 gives 58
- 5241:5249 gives 25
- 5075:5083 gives 10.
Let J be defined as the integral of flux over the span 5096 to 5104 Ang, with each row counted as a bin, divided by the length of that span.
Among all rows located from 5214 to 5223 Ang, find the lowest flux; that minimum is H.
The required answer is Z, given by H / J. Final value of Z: 1.00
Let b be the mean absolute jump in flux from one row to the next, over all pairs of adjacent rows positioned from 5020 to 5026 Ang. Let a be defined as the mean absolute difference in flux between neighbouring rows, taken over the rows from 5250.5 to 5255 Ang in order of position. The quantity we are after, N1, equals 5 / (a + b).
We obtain 25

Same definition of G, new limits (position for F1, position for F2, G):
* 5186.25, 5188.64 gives -0.7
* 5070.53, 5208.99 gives 0.5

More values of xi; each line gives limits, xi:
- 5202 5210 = 1.221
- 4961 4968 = 1.253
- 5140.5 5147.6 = 1.224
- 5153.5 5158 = 1.228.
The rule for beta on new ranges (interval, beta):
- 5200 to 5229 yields 83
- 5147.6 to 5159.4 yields 33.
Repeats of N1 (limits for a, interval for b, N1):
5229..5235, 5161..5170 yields 8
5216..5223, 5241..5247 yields 33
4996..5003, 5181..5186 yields 11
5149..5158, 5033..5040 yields 13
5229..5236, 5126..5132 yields 24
